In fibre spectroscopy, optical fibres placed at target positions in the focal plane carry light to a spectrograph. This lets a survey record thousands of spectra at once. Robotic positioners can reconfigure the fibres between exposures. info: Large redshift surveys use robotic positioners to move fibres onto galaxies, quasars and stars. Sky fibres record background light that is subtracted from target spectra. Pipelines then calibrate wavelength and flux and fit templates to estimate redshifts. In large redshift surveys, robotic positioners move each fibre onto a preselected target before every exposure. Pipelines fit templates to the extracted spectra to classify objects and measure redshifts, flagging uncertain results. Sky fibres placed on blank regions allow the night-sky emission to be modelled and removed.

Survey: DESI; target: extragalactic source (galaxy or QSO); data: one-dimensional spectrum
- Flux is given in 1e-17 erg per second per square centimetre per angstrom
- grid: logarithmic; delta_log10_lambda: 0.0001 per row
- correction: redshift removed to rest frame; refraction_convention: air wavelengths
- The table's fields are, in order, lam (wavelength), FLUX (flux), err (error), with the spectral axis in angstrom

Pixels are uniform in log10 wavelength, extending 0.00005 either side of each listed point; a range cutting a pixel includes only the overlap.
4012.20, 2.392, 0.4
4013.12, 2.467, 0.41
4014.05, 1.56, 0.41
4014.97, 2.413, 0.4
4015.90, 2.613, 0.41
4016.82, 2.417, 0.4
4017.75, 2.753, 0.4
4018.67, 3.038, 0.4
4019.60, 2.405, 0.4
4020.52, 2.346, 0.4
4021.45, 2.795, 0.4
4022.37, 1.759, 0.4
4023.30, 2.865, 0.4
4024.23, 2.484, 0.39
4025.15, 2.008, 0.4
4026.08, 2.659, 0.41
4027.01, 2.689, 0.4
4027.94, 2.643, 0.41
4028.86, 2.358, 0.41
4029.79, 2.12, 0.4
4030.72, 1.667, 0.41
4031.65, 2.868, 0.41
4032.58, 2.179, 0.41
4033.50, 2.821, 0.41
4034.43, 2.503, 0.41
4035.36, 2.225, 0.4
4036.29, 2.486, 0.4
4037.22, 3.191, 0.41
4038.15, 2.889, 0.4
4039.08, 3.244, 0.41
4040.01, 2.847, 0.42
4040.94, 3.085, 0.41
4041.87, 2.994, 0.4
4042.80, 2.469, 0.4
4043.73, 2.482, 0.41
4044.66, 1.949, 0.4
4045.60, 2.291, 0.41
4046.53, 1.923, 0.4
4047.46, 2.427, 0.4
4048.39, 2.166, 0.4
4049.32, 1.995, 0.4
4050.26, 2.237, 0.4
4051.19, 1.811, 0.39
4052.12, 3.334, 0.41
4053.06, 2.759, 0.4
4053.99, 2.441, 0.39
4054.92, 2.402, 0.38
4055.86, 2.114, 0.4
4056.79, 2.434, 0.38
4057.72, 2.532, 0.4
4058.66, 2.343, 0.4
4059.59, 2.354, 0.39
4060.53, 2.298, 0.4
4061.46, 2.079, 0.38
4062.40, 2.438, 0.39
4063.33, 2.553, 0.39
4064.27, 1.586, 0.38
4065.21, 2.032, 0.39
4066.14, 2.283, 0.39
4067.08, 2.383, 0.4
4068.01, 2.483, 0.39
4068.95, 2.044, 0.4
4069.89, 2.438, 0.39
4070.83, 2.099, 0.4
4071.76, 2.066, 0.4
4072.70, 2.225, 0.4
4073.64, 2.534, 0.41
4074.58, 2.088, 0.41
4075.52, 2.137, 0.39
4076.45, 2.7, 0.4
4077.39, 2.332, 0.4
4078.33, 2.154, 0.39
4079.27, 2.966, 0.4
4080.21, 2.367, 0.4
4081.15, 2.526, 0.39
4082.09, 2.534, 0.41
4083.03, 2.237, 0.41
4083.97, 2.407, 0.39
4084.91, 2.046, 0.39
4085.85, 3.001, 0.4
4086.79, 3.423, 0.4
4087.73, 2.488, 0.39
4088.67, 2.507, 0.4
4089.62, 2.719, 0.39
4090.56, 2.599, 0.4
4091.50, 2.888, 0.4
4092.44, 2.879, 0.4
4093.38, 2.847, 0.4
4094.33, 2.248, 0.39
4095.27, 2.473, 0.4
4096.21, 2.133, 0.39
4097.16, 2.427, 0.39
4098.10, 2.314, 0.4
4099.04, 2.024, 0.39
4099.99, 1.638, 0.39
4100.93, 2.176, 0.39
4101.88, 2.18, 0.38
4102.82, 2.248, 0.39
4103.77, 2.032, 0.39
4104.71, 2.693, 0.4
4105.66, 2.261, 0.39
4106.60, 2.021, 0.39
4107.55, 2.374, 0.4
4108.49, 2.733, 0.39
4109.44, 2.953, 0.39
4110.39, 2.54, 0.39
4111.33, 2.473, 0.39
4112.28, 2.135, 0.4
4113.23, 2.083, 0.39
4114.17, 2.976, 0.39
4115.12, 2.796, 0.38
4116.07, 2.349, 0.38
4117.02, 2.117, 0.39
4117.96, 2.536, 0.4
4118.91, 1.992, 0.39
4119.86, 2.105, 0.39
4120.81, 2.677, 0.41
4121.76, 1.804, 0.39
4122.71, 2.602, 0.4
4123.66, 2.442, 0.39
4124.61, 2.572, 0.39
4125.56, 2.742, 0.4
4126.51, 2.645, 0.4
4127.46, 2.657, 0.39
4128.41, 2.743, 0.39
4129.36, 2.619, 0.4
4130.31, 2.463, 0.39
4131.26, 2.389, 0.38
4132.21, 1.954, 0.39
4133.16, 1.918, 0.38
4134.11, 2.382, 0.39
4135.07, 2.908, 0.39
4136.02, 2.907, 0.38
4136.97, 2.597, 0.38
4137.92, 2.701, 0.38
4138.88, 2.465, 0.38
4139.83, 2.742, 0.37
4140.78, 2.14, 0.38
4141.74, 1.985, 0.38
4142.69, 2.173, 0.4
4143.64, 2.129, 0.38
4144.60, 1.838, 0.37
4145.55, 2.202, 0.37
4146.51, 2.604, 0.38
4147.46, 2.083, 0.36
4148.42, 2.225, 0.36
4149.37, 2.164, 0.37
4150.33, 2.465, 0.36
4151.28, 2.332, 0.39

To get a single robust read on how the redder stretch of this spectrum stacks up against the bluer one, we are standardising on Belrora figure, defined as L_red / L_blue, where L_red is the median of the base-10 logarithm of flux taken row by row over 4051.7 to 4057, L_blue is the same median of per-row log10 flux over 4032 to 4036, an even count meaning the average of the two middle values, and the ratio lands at 1.04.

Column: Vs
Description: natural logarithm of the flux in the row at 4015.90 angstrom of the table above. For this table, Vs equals 0.960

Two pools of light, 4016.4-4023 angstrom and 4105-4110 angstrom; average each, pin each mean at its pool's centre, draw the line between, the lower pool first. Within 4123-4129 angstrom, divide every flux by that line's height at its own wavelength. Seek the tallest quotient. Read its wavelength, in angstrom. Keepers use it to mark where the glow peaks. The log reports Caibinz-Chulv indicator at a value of 4128.41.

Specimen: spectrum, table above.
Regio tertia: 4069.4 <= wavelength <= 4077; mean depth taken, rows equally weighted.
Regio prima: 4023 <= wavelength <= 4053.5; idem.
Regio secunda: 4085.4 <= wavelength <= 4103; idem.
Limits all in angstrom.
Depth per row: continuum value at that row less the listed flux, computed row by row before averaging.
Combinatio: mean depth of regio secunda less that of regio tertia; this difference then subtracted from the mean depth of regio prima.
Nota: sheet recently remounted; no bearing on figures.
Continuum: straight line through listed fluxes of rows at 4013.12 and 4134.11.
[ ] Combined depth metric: 0.16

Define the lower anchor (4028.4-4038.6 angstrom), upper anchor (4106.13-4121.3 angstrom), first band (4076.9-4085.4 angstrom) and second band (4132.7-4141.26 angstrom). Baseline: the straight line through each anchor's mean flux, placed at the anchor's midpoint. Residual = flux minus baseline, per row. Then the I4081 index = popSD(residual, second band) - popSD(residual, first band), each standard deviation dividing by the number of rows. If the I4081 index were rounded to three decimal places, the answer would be 0.068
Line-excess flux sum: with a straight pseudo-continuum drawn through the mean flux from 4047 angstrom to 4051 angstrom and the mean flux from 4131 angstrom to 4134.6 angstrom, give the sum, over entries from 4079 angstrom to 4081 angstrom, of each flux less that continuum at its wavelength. 1.0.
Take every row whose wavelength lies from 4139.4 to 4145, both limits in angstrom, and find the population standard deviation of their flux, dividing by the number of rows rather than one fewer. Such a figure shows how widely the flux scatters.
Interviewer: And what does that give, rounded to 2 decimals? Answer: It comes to 0.28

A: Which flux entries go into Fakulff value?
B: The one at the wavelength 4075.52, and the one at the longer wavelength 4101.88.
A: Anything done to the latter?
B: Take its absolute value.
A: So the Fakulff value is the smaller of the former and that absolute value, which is 2.14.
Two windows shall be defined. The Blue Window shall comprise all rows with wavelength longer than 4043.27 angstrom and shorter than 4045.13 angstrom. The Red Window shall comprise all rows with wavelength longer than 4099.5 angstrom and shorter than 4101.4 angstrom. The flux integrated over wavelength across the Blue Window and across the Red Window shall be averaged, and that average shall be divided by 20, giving 0.193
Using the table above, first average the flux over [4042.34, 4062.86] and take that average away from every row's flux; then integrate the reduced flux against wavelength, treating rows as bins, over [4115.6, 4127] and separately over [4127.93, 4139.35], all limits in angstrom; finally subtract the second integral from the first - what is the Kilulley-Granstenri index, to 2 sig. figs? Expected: -1.4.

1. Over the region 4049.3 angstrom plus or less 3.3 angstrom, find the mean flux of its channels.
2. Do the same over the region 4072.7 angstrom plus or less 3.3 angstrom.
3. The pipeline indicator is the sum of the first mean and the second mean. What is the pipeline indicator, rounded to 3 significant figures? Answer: 4.50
